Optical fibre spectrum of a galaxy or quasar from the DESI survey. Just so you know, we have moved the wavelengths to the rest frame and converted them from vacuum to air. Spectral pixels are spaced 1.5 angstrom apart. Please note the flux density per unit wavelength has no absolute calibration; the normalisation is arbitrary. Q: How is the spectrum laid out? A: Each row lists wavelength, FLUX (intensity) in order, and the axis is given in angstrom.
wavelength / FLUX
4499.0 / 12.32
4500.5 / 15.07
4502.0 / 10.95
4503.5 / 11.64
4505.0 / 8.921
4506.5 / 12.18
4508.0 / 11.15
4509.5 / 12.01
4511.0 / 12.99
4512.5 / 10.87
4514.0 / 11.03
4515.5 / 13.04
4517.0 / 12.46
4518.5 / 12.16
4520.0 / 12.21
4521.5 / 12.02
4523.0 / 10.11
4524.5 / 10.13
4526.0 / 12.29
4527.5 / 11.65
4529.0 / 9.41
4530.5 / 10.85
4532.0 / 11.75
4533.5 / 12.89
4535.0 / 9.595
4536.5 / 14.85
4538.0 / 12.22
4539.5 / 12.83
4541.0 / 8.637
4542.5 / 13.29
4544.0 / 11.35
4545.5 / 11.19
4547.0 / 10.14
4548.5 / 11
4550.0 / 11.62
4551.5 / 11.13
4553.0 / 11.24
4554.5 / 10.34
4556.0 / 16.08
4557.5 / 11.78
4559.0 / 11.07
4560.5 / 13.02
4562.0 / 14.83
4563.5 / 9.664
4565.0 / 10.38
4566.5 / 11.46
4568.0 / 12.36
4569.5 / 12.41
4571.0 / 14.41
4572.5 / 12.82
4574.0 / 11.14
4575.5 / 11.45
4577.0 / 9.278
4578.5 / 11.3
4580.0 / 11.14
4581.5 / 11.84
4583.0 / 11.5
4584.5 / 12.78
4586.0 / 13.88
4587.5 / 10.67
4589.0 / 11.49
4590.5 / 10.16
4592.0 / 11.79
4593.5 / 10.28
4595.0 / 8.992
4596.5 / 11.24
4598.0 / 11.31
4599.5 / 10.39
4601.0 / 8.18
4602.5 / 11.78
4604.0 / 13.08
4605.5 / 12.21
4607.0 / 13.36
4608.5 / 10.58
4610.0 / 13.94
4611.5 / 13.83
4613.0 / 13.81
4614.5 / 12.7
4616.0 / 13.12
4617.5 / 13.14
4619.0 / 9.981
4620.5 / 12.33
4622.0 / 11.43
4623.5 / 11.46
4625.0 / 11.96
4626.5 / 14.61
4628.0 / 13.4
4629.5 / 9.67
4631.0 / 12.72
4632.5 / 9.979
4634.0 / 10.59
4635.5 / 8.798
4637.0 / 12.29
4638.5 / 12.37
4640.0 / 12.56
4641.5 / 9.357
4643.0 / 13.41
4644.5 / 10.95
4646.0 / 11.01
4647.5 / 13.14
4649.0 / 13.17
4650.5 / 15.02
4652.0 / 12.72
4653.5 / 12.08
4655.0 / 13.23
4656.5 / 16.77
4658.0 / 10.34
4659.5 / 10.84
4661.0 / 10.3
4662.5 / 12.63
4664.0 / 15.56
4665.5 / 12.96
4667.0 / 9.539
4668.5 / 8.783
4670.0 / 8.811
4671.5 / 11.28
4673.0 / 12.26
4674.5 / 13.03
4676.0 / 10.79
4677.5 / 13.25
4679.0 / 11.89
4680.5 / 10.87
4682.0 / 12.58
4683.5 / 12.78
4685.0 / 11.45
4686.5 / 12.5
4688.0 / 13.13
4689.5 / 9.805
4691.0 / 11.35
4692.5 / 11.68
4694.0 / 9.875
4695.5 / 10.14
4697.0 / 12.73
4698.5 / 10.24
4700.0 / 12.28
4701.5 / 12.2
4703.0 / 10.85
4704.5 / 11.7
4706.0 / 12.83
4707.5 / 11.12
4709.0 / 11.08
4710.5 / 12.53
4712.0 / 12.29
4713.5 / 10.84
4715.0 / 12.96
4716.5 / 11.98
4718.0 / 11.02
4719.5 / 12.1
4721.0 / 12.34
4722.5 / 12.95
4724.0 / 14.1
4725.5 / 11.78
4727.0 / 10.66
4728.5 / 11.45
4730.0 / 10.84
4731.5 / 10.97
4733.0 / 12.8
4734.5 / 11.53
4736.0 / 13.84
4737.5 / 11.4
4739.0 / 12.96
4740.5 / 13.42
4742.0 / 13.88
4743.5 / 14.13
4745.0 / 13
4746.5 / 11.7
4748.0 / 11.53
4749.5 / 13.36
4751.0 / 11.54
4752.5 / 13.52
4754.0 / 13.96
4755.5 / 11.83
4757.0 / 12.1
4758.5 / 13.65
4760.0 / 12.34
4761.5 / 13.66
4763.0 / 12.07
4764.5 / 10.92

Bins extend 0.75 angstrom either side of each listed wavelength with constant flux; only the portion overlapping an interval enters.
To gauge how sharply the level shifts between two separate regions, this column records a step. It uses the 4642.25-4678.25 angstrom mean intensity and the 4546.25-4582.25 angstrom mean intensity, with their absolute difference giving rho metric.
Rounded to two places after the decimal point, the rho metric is 0.42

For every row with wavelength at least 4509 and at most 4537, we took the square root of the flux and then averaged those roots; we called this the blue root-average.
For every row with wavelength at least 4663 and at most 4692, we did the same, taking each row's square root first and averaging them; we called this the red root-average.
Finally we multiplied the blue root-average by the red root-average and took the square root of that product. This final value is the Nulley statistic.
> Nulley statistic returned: 3.41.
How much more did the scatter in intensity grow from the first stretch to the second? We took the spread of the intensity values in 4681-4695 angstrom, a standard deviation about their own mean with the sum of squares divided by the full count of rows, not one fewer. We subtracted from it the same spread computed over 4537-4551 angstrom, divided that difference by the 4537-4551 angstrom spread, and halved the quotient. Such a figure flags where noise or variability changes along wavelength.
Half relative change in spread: -0.07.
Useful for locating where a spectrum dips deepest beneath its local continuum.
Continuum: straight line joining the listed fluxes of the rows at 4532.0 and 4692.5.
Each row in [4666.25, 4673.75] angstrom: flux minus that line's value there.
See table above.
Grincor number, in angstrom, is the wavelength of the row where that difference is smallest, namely 4668.5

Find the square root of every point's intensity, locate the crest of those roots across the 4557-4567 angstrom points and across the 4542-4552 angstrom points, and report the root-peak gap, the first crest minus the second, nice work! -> 0.21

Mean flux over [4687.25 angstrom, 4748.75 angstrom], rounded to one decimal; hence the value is 12.0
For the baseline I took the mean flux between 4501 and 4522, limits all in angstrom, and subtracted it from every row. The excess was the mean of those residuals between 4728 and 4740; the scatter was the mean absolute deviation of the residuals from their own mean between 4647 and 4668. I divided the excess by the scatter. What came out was 0.19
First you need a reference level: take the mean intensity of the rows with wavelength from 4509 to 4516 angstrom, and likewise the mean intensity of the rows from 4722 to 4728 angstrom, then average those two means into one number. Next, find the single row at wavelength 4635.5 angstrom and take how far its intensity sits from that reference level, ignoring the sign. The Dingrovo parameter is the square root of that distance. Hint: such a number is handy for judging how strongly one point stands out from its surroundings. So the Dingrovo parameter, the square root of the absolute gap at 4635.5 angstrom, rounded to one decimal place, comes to 1.8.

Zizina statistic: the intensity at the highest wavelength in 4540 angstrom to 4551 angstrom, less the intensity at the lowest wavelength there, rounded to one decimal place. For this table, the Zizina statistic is 3.0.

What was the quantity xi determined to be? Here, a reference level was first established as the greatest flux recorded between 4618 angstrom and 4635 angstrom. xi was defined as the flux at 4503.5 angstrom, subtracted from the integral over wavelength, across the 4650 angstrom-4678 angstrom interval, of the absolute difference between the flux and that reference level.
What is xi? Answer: 70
